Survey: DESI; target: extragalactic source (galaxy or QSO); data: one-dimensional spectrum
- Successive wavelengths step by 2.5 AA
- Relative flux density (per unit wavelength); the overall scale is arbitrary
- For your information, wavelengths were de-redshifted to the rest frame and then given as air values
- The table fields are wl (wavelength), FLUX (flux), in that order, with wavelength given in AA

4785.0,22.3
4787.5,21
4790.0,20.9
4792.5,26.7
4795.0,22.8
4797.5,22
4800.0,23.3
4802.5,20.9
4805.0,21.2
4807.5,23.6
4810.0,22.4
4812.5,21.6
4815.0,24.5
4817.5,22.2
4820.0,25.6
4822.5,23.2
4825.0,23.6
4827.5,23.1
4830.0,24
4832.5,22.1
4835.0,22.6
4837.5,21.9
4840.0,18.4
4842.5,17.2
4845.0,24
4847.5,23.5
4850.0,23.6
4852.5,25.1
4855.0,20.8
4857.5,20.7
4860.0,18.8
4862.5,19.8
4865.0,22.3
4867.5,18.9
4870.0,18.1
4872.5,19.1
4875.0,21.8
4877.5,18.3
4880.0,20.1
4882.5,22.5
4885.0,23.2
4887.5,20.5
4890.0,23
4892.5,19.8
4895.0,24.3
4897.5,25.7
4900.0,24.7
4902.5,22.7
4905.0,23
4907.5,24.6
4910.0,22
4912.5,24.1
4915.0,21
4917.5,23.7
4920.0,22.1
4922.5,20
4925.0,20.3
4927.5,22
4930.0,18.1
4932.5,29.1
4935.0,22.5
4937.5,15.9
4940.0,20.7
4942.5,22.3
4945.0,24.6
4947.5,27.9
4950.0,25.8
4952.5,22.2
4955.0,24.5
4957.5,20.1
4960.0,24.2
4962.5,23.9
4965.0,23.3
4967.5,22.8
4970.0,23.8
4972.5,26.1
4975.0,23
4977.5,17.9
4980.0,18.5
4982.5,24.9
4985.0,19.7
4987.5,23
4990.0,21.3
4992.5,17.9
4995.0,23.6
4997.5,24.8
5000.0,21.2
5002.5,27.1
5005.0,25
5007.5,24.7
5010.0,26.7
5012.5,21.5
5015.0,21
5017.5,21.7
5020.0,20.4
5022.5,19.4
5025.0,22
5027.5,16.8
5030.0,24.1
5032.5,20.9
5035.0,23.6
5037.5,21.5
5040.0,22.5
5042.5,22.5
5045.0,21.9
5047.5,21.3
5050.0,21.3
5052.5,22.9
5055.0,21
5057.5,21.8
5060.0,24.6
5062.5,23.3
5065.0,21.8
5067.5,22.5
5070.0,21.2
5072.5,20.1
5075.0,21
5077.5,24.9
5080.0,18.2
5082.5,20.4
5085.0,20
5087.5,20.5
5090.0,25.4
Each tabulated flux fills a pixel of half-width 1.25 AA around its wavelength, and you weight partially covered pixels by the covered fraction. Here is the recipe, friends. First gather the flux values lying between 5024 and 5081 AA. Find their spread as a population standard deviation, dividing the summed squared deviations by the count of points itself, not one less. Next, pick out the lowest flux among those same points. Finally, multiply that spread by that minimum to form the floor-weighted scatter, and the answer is 30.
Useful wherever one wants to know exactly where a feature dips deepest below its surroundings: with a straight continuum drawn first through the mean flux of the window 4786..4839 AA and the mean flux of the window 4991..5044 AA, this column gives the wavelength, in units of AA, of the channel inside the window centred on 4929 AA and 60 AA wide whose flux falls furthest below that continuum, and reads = 4937.5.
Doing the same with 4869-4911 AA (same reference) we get 4870.0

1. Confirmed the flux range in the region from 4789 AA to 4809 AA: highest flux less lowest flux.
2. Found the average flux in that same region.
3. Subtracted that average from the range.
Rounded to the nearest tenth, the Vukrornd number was -16.9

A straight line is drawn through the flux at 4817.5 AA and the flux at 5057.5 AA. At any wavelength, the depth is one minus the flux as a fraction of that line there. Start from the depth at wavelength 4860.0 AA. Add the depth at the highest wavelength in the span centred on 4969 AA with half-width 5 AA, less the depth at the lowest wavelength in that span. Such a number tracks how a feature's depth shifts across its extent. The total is 0.022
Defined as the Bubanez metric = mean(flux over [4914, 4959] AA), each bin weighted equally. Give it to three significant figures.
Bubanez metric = 22.4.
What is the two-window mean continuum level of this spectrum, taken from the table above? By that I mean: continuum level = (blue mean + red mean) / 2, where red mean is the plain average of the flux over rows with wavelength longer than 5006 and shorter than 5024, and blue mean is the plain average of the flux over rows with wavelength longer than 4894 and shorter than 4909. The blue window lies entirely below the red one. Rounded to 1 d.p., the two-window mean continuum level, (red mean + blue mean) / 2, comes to 23.2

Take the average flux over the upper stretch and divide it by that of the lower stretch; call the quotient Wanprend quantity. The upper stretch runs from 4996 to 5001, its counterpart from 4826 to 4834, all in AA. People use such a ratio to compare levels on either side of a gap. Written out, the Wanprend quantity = 1.00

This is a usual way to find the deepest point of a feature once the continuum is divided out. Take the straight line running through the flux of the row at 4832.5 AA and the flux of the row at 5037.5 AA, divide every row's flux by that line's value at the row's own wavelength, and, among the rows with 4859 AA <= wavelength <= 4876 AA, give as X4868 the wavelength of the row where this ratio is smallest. 4870.0 AA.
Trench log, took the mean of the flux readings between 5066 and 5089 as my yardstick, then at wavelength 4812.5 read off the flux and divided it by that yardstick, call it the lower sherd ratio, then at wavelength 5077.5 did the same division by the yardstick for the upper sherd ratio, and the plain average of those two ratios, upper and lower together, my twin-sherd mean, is 1.11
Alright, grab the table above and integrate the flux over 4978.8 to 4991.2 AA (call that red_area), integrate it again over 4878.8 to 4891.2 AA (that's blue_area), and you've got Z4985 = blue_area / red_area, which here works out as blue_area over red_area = 1.02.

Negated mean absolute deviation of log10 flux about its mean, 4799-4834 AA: -0.020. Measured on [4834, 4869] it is -0.042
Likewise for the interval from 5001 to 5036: -0.045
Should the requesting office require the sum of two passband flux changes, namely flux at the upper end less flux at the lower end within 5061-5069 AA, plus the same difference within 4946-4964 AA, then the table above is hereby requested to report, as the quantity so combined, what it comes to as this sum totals -4.8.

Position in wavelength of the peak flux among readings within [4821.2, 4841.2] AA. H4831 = 4830.0 AA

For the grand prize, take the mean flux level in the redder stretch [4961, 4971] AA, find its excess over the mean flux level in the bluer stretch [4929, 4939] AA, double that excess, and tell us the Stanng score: 4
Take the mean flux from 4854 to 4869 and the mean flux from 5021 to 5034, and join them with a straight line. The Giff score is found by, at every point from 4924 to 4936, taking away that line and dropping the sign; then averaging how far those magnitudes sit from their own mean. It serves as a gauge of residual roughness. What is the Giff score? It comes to 2.30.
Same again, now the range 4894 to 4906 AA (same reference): 0.99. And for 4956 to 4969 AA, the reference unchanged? 0.95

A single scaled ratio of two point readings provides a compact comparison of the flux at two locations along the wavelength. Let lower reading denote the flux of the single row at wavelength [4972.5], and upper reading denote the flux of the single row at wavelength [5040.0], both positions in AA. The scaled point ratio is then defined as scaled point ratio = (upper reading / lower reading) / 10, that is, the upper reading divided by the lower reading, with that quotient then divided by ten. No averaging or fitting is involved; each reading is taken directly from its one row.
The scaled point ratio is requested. 0.086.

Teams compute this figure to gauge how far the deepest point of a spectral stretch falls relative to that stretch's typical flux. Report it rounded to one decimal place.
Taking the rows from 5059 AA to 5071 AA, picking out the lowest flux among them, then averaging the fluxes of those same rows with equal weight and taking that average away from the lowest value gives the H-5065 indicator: -1.5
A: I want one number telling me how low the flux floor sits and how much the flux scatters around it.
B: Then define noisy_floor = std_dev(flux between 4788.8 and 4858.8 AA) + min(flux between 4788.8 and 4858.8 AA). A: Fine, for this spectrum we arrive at 19.2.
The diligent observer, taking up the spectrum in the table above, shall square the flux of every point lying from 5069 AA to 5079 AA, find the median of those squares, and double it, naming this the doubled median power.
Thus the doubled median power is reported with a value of 890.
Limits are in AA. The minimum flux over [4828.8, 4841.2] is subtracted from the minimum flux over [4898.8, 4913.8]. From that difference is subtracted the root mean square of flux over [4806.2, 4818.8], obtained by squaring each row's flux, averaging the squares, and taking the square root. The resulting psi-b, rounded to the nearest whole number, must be -19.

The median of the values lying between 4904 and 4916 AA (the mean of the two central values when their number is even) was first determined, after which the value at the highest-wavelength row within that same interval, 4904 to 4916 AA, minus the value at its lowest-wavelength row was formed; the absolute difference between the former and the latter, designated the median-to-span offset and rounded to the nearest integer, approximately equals 25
